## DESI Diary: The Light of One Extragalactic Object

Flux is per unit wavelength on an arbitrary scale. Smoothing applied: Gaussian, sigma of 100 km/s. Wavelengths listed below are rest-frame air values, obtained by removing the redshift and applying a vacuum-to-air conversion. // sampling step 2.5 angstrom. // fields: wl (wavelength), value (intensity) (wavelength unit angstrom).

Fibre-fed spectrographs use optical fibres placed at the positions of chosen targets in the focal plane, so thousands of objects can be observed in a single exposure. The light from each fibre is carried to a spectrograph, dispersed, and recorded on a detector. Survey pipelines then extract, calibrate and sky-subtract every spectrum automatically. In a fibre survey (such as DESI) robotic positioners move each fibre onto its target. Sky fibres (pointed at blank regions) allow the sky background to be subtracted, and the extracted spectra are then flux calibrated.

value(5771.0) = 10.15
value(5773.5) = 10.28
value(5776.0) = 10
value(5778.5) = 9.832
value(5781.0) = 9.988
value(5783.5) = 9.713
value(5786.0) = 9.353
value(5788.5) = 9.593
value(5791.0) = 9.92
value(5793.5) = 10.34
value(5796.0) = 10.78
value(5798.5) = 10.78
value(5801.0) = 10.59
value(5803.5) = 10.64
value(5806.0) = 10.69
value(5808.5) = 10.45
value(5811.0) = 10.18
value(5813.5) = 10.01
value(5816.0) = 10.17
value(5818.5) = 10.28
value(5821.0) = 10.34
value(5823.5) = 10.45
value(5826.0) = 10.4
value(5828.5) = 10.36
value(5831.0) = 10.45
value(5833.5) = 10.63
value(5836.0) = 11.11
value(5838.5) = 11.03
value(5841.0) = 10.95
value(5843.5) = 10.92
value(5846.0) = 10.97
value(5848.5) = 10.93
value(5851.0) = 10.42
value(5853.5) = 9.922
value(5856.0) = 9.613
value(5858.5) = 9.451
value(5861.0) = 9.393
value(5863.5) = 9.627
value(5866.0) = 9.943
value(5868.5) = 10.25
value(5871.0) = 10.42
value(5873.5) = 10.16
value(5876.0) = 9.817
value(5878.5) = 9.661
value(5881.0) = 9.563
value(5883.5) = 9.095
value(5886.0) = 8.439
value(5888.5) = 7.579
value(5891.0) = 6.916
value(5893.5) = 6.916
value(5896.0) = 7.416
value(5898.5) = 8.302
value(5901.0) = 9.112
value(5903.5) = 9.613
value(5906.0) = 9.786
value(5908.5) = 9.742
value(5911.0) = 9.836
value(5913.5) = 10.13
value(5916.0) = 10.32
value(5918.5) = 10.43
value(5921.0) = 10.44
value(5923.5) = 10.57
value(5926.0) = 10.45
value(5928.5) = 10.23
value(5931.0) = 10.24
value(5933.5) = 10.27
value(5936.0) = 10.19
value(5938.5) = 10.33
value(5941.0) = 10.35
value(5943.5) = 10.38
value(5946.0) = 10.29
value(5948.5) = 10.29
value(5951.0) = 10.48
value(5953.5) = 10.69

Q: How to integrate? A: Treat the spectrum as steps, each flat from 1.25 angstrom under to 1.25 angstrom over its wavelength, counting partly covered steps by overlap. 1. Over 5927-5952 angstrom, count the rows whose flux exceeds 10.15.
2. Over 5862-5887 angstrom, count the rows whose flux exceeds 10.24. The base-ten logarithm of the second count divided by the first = -0.7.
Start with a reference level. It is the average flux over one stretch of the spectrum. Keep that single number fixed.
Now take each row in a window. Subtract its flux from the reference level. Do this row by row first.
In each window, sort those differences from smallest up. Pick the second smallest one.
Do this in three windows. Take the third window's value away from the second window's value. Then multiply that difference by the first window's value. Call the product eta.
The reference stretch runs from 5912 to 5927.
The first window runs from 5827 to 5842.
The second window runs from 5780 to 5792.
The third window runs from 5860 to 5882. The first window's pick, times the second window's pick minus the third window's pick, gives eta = -0.21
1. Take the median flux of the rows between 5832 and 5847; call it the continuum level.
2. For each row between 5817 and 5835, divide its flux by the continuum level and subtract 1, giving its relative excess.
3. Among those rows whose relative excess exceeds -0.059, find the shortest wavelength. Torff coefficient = 5821.0 angstrom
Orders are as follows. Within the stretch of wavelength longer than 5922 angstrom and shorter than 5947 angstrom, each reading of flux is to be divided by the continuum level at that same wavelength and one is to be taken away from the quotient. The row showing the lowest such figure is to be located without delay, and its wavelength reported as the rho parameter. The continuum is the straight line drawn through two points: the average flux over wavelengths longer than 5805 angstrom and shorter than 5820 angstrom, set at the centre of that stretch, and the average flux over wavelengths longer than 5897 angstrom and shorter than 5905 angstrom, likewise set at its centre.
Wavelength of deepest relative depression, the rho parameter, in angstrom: 5928.5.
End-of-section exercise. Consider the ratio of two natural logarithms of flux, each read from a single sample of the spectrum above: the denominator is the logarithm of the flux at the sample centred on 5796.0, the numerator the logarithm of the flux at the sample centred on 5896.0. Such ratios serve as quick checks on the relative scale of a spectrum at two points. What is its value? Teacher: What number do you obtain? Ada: 0.84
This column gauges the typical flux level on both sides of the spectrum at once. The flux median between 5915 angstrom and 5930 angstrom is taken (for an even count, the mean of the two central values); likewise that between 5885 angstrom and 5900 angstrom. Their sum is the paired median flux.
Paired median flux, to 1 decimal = 17.9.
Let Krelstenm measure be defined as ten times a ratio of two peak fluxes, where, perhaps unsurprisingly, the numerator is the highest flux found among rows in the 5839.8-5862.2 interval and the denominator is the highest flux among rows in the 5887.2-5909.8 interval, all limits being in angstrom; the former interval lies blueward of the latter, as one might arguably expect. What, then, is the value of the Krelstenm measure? 11.2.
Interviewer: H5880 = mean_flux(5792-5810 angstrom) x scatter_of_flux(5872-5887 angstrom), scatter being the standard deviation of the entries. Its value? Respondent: 6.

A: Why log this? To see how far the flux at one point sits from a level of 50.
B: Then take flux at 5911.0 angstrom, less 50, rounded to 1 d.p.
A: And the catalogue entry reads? -40.2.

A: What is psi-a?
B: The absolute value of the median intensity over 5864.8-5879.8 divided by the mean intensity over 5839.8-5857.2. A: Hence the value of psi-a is 0.95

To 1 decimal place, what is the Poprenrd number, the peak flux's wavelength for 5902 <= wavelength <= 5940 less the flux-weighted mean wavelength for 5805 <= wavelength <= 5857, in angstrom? 92.4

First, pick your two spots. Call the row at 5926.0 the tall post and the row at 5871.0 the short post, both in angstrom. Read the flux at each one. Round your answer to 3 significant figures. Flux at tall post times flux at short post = 109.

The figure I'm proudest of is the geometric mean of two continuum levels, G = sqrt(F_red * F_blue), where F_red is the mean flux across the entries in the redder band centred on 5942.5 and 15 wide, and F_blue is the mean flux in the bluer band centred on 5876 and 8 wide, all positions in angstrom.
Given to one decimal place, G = 10.1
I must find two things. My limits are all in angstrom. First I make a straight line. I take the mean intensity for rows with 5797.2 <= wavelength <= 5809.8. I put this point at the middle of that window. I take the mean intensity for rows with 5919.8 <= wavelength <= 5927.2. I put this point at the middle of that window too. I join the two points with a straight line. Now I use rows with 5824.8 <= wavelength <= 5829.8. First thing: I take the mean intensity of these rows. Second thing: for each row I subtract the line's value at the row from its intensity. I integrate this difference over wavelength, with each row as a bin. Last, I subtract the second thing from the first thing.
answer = 11.5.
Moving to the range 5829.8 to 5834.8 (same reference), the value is 10.8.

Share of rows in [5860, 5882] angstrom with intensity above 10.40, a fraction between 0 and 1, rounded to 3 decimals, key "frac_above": 0.111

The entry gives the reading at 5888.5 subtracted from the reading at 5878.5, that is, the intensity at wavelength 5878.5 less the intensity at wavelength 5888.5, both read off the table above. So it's 2.1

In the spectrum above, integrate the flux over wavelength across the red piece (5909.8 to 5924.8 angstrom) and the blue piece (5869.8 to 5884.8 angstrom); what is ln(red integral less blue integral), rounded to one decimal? 2.0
